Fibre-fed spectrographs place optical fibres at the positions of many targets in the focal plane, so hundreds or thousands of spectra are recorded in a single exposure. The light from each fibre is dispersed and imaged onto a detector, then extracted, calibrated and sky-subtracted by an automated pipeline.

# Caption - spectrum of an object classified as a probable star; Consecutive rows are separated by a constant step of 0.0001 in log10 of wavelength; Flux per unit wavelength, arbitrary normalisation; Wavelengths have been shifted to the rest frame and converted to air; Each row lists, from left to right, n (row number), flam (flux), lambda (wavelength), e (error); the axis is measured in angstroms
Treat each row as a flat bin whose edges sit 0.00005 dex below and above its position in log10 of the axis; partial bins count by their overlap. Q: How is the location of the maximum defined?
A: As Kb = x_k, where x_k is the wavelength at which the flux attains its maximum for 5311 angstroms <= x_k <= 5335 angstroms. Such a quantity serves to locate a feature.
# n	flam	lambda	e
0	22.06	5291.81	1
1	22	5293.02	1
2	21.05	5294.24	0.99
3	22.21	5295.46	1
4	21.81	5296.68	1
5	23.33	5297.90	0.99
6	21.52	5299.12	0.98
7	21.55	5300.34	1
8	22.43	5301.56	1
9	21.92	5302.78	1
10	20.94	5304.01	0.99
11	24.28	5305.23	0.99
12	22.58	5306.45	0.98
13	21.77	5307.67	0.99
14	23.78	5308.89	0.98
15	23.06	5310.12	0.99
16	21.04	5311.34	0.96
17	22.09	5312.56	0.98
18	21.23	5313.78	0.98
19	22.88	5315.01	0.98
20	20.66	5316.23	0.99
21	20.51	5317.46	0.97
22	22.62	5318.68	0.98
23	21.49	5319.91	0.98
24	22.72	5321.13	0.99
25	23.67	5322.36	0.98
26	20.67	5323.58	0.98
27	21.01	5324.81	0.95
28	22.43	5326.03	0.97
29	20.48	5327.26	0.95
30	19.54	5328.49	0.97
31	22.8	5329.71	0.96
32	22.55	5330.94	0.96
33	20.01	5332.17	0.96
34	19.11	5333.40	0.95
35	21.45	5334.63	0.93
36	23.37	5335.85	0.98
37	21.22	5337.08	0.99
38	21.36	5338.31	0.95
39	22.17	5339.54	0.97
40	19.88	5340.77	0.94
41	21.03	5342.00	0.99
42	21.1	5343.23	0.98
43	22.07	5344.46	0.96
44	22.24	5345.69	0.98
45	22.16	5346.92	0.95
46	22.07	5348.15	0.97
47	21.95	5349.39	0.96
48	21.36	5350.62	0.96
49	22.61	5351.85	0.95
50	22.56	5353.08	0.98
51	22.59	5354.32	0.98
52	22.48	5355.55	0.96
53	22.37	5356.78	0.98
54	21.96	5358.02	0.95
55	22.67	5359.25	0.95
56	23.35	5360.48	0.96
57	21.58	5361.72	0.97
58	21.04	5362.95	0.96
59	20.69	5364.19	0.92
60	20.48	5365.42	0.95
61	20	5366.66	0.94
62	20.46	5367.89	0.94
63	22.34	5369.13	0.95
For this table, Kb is 5322.36 angstroms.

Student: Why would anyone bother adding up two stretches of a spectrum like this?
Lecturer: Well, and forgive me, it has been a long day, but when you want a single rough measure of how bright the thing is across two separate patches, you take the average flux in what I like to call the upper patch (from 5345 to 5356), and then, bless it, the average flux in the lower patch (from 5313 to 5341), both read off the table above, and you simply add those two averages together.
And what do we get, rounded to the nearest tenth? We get 43.7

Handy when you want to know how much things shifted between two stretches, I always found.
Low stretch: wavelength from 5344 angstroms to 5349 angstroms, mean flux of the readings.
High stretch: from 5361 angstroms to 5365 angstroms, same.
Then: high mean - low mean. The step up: -1.0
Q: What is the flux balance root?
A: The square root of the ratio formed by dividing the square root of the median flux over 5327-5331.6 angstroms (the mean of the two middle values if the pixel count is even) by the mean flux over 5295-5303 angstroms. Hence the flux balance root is 0.458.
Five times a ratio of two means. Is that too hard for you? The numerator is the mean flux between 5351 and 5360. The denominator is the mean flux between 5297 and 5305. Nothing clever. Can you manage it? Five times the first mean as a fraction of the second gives 5.1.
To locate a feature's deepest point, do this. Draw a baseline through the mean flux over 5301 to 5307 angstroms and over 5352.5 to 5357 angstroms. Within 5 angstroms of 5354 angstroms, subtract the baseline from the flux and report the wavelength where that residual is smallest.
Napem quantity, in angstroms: 5350.62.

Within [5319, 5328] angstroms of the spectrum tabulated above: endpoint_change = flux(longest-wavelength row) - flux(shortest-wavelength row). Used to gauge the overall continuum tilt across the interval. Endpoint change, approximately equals -1.0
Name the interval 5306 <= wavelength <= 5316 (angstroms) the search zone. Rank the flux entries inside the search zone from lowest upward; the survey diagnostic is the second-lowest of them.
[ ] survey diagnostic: 21.23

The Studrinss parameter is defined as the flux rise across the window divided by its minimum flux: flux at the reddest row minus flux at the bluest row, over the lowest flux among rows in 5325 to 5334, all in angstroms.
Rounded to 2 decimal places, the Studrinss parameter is -0.17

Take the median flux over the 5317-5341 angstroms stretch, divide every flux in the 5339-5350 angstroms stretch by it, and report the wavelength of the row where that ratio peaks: 5345.69 angstroms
